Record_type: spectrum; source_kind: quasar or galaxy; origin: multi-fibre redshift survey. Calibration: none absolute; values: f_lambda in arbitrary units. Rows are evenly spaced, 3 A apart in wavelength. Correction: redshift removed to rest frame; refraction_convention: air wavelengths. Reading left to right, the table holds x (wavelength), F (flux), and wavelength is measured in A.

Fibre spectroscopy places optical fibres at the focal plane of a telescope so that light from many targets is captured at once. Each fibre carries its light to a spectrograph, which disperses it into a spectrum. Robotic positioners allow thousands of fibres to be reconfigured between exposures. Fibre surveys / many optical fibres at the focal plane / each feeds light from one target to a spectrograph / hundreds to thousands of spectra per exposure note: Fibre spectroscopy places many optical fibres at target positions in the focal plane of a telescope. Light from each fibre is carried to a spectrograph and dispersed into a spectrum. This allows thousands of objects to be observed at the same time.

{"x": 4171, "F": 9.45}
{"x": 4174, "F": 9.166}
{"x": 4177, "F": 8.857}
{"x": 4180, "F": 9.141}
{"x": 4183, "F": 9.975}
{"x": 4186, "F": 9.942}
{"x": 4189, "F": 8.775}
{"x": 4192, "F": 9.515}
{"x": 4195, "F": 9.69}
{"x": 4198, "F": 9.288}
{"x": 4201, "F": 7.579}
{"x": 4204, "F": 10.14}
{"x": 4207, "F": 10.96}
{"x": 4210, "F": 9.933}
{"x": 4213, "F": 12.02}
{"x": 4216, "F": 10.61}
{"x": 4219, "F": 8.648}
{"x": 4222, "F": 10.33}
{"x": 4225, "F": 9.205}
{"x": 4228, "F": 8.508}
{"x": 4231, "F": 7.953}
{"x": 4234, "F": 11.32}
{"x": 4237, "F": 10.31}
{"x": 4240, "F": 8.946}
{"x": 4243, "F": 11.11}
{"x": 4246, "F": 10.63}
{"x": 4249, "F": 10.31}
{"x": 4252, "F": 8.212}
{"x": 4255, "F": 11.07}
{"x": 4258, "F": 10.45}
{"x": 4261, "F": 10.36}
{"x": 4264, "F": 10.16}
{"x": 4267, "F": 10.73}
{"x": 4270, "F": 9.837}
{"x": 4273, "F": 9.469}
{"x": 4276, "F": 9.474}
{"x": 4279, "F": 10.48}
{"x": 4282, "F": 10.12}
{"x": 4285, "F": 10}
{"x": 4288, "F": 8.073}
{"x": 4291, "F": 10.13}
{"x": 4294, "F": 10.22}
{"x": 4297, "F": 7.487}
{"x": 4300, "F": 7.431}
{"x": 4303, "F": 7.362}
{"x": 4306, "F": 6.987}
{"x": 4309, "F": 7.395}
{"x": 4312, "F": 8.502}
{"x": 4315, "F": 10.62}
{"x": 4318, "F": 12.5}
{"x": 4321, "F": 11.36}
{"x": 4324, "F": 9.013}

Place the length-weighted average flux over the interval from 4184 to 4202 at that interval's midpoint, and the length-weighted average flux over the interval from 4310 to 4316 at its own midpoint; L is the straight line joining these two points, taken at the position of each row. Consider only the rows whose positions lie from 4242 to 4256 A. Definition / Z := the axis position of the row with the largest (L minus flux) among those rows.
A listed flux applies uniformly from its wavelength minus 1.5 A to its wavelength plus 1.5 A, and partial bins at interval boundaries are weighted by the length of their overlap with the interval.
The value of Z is 4252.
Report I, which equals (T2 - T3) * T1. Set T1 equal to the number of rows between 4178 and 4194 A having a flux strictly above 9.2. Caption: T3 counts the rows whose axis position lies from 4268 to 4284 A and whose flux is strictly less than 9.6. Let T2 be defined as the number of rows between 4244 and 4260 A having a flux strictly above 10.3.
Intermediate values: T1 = 3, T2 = 4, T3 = 2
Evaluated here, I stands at 6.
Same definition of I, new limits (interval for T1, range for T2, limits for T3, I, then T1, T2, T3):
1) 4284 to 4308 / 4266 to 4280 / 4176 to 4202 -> -12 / 3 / 2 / 6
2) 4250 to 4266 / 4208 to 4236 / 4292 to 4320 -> -8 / 4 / 4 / 6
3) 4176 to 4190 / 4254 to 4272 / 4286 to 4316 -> -6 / 2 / 4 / 7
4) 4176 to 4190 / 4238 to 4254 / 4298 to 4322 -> -4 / 2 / 3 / 5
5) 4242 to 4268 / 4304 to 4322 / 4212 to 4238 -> -8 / 8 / 3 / 4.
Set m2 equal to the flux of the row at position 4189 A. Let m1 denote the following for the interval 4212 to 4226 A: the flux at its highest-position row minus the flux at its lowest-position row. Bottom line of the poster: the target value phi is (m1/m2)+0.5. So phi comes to 0.18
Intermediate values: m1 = -2.8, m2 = 8.775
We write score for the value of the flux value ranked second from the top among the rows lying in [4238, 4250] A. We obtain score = 10.63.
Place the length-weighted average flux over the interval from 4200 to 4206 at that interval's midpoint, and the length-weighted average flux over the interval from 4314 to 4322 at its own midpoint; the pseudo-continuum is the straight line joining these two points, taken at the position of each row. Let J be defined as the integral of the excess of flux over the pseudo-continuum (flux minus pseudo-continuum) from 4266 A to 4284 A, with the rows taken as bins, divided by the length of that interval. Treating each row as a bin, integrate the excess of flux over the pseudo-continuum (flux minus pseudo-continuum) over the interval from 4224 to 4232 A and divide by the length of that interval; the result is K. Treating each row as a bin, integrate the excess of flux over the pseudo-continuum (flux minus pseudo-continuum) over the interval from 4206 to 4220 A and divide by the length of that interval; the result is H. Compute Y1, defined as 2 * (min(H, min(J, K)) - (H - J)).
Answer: -6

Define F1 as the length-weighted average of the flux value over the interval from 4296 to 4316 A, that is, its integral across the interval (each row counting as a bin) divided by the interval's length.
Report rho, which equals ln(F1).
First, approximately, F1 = 7.9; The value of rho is 2.07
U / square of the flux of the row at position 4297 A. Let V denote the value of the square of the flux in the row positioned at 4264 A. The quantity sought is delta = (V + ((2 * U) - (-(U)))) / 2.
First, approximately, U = 56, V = 103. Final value 136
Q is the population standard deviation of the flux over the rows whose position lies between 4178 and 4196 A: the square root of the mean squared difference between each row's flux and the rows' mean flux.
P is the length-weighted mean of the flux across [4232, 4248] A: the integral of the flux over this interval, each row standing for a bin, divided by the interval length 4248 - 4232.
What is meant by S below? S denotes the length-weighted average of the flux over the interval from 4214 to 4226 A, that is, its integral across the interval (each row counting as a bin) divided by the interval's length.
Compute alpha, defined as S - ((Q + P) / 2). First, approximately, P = 10.4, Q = 0.43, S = 9.8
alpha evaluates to 4.4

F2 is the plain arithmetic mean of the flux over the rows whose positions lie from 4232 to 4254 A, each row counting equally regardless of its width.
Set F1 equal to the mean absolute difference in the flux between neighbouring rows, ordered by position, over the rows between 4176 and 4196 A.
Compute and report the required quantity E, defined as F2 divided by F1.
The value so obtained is 18.8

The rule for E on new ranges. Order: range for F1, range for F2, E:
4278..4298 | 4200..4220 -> 8.2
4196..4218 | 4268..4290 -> 6.0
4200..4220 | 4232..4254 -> 6.2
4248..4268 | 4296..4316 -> 7.4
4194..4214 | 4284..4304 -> 6.0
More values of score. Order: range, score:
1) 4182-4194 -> 9.942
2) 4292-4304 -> 7.487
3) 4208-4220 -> 10.61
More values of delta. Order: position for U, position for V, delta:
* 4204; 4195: 201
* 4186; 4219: 186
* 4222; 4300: 188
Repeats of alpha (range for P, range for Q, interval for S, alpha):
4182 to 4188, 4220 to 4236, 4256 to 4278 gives 4.6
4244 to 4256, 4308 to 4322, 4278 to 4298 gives 3.6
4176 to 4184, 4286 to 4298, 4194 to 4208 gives 4.2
